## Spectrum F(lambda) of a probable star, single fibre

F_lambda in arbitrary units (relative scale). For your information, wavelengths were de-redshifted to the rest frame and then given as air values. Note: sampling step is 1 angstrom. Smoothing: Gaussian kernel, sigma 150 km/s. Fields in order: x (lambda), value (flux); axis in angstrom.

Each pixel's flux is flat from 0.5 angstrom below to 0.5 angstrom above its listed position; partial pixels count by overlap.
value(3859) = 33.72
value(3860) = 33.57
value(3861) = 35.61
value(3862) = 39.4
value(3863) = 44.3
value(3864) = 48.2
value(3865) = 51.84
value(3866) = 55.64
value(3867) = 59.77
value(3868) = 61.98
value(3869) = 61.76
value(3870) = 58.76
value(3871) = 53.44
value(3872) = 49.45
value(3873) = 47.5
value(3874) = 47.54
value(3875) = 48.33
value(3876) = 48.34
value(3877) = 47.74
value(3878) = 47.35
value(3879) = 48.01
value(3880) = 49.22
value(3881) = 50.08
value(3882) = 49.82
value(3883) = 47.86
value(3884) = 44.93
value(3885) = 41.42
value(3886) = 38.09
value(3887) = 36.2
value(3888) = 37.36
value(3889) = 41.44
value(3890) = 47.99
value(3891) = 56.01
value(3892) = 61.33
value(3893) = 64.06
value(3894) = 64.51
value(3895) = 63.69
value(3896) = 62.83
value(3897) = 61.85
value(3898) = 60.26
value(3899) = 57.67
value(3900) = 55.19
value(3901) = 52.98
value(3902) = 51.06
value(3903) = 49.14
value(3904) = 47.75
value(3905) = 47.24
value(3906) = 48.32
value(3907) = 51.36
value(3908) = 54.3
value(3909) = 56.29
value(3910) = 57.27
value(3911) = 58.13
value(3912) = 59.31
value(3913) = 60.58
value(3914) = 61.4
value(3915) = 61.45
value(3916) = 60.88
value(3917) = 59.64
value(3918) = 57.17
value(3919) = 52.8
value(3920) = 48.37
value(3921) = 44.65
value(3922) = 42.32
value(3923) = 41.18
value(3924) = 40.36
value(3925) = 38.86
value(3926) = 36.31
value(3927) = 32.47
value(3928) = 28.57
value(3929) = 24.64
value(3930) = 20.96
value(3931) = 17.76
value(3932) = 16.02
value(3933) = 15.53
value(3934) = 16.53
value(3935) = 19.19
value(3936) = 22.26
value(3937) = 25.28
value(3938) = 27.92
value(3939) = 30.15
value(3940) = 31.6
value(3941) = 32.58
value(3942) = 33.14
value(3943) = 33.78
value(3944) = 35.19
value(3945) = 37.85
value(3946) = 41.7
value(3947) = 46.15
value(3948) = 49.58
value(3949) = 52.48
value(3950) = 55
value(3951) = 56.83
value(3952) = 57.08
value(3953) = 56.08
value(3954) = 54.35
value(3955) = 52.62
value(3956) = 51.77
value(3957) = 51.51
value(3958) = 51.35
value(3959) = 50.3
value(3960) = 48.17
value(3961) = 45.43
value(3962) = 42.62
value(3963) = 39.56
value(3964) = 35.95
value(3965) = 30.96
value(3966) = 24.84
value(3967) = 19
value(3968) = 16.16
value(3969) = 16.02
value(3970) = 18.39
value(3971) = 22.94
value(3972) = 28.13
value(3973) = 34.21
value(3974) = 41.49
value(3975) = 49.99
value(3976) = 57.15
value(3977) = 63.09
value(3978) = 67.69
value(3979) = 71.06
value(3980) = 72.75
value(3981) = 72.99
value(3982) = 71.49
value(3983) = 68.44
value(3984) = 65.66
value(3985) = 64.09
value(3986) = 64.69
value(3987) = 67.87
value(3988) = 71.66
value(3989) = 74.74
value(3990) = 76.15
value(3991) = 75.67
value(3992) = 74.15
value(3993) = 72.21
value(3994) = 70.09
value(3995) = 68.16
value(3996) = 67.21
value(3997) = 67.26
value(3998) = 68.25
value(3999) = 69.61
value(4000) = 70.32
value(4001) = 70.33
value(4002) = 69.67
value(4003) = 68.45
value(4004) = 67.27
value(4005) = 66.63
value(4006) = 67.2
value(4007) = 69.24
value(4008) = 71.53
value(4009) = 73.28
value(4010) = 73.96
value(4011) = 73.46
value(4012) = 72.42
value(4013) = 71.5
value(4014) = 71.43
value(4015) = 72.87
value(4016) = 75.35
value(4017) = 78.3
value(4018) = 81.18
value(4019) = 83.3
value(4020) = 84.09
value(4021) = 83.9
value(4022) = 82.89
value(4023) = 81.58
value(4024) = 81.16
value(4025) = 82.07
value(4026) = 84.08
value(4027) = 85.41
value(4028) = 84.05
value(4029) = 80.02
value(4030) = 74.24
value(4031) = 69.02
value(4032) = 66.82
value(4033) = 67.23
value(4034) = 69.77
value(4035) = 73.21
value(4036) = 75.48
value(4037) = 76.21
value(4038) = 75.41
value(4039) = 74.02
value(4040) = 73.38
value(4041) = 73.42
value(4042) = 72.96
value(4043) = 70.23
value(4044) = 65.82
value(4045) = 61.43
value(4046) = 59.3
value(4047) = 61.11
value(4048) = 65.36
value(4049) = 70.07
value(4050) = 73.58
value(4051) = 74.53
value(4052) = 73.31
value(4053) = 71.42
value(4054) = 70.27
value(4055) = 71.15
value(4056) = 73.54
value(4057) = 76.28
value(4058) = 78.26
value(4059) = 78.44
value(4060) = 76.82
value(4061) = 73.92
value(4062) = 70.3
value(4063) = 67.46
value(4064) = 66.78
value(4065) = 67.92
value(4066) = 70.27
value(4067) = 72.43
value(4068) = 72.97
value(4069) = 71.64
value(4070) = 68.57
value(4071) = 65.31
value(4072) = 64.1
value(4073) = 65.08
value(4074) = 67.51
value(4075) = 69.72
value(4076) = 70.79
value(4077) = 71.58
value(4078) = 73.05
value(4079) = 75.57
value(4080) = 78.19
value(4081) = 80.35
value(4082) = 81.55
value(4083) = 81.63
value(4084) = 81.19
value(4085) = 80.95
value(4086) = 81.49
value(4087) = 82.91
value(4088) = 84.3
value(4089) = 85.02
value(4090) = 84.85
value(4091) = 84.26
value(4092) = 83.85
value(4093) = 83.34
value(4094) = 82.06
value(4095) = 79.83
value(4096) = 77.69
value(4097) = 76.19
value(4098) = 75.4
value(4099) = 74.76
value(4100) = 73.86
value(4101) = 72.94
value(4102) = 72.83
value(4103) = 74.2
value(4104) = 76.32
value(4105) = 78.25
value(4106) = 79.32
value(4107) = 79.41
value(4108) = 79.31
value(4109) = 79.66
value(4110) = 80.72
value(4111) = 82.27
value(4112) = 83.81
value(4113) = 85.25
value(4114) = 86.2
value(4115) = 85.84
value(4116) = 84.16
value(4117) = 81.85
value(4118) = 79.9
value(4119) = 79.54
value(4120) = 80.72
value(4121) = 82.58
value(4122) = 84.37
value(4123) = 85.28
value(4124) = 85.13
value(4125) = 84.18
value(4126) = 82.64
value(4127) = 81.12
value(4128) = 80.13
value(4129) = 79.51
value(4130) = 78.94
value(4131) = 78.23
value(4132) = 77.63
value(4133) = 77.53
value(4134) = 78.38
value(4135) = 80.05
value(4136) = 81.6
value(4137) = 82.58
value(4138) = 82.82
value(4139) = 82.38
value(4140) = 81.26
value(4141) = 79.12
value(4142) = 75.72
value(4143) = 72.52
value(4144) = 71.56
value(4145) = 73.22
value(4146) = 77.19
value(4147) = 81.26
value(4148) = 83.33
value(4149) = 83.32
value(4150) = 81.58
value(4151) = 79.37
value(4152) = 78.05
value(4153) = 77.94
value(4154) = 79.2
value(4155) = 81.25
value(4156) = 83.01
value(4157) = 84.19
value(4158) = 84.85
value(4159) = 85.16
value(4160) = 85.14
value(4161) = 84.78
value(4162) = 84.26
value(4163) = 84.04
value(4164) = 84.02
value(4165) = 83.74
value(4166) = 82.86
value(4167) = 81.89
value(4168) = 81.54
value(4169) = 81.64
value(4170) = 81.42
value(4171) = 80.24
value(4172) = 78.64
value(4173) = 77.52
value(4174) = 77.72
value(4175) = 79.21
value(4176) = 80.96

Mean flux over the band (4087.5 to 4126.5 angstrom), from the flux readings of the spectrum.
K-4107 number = 81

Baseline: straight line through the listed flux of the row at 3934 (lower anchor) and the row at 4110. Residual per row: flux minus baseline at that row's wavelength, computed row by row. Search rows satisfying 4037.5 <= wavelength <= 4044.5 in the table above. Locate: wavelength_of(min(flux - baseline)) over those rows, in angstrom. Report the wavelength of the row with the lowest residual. 4044 angstrom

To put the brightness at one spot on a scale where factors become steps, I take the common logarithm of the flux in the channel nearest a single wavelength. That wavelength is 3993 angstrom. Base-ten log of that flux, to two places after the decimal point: 1.86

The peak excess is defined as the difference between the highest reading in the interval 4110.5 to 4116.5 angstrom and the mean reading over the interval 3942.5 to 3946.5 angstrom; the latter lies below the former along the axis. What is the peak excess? 49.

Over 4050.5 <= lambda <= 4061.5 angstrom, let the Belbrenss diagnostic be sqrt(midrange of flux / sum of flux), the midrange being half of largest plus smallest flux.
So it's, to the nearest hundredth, 0.30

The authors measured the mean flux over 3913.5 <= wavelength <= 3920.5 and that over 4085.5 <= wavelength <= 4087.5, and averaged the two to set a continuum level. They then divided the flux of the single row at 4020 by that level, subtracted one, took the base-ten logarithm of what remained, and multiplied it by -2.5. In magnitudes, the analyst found 1.7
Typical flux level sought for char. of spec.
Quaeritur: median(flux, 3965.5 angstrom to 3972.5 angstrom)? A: 19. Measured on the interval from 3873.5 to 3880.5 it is 48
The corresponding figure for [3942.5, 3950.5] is 44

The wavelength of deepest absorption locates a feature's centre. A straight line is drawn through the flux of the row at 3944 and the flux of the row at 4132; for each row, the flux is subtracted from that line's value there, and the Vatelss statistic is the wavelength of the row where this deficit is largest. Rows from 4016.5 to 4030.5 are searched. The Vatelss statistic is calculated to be 4030 angstrom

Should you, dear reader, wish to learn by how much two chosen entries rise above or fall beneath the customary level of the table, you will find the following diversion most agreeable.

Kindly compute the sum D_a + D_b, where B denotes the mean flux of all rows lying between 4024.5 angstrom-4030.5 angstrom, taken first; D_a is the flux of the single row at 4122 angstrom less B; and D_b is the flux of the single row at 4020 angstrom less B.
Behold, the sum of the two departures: 5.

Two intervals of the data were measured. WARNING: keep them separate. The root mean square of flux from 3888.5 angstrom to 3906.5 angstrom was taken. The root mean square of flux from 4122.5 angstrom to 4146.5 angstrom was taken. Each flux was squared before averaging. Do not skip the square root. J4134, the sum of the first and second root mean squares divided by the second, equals 1.70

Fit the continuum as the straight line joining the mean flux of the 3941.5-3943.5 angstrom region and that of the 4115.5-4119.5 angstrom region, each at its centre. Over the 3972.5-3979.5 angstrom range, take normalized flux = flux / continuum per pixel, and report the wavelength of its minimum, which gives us 3973 angstrom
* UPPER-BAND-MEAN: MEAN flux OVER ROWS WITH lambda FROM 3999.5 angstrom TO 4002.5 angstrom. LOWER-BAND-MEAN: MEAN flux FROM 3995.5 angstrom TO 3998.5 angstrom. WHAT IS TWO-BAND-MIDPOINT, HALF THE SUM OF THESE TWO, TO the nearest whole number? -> 69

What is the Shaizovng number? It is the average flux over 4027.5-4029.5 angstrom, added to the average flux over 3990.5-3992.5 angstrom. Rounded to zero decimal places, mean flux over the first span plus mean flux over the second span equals 157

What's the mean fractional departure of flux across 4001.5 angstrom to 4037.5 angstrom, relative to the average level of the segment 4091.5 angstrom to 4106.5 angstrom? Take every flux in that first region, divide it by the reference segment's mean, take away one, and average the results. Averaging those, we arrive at -0.03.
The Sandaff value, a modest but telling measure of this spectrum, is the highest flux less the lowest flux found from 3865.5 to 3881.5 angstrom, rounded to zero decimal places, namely 15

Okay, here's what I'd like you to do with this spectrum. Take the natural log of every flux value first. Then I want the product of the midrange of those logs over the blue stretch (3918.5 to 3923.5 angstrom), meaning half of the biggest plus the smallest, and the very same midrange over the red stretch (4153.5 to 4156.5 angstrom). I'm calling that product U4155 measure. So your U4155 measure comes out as 16.9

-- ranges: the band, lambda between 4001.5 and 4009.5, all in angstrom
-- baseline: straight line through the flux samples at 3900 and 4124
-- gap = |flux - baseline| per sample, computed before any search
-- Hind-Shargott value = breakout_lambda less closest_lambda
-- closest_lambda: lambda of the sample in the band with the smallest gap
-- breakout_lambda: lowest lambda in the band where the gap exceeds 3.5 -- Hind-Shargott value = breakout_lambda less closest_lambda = 2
